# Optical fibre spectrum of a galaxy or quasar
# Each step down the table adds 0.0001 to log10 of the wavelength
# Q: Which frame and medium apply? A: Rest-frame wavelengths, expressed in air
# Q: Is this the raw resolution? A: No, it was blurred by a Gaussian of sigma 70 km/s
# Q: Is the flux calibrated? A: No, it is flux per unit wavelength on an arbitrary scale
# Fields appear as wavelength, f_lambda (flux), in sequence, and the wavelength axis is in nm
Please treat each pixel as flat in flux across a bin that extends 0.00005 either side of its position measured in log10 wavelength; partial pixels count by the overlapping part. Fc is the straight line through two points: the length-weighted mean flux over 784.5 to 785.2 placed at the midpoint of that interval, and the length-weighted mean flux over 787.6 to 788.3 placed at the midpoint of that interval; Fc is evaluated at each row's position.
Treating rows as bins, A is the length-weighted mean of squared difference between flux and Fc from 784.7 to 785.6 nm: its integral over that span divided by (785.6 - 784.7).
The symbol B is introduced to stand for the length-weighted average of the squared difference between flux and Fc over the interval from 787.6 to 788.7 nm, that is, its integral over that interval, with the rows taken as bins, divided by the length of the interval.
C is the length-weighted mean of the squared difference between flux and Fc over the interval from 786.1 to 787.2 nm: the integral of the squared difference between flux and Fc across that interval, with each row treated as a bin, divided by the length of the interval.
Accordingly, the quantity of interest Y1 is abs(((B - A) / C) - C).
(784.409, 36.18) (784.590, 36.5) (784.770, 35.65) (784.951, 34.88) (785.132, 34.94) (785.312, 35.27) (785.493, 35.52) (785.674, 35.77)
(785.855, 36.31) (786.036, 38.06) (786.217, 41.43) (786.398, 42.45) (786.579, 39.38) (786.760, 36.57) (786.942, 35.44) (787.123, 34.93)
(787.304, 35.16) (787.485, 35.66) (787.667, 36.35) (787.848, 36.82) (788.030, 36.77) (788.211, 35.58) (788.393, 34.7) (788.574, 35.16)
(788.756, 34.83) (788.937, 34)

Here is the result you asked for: 14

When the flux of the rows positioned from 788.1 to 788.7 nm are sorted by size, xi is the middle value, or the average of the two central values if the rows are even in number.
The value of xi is 35.2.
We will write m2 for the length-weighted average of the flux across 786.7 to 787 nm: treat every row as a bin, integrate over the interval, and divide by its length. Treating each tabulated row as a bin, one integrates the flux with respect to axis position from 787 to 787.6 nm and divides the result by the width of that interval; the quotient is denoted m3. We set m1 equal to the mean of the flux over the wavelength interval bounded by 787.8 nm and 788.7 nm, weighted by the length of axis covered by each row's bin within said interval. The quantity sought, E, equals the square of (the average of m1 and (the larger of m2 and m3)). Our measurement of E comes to 1282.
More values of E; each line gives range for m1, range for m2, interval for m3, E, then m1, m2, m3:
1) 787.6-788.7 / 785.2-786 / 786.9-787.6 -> 1286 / 35.9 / 35.9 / 35.3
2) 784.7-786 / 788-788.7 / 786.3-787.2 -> 1347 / 35.6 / 35.4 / 37.8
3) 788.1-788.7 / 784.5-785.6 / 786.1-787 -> 1381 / 35.2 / 35.5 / 39.1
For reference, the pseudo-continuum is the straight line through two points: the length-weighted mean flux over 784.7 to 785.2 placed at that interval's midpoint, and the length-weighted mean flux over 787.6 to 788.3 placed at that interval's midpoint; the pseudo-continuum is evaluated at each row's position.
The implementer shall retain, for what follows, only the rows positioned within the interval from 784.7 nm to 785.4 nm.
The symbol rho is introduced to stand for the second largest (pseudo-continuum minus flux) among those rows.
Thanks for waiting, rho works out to 0.2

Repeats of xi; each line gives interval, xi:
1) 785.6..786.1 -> 36.3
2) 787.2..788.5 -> 35.7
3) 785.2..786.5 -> 36.3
